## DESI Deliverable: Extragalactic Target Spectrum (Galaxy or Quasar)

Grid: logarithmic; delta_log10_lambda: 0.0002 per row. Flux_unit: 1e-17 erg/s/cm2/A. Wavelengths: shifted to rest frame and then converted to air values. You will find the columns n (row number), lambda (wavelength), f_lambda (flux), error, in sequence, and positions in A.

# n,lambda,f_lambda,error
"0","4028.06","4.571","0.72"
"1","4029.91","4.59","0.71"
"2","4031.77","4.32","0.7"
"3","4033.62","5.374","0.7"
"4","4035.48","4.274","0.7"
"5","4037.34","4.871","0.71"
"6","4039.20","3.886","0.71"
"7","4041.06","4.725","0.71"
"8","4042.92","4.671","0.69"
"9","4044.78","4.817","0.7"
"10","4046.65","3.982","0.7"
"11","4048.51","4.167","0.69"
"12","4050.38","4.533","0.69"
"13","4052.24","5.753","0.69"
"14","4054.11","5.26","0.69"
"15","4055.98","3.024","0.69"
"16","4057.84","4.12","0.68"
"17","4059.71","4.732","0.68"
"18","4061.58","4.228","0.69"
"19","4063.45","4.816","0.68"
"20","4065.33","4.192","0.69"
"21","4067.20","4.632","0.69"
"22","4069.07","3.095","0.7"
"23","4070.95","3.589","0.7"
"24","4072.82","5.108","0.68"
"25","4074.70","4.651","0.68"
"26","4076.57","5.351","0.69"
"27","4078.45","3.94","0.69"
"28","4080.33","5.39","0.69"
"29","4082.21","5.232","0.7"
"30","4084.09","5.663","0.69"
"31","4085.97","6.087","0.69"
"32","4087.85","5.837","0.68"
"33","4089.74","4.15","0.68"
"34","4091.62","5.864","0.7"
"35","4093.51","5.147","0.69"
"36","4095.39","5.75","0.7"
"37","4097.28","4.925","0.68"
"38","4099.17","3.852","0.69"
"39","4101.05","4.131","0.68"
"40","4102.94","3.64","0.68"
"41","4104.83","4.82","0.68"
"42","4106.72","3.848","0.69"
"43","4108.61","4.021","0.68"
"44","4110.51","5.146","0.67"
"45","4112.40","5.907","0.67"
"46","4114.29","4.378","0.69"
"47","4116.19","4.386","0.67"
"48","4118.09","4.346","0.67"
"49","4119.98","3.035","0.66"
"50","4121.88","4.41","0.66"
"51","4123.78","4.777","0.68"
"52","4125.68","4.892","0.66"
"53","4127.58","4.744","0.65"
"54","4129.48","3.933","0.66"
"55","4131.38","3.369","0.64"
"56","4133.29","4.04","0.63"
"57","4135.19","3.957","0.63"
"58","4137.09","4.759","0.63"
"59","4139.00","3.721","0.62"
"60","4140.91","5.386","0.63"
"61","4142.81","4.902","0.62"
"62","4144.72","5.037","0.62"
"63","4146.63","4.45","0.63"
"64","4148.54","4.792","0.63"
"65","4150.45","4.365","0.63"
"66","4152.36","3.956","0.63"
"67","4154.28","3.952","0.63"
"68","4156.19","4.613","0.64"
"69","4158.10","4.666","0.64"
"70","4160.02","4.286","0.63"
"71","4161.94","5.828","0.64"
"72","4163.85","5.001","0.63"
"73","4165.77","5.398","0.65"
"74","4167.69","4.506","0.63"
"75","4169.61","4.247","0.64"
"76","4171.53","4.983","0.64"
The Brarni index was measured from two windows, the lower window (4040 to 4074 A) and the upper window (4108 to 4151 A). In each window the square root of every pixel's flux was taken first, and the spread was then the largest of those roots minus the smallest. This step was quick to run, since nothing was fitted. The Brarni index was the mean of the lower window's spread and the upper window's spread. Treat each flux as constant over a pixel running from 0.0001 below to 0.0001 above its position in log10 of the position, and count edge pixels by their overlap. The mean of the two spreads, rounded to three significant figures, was 0.674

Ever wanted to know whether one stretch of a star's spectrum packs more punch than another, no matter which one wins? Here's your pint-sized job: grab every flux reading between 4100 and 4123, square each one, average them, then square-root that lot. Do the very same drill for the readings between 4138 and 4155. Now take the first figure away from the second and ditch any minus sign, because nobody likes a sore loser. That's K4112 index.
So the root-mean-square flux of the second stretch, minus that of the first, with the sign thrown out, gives 0.14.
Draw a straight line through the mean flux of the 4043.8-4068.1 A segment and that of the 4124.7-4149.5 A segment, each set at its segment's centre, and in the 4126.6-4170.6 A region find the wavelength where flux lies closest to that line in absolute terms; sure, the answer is 4146.63 A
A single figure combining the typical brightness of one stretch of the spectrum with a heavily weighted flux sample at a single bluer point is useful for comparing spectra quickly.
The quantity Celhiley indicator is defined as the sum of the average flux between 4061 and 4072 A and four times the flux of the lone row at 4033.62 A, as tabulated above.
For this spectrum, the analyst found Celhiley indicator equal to 25.6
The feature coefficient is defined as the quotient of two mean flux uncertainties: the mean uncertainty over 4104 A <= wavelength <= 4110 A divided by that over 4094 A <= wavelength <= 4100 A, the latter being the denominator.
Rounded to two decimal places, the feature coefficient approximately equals 0.99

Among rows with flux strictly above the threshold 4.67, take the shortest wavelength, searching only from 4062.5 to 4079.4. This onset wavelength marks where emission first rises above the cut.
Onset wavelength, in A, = 4063.45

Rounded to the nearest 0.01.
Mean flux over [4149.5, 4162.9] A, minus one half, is 4.02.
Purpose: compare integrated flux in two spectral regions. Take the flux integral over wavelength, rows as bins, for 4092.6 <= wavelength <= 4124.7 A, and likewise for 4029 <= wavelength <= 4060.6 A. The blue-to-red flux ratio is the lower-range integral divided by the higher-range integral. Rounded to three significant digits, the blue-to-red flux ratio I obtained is 0.992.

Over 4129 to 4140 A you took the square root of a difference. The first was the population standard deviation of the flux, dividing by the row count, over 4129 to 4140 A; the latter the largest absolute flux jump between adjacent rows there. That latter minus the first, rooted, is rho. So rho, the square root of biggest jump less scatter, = 0.79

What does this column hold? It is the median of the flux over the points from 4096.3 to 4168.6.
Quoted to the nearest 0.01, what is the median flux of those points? 4.43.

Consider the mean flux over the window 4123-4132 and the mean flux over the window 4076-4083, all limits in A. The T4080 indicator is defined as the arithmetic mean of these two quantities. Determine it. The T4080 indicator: 4.66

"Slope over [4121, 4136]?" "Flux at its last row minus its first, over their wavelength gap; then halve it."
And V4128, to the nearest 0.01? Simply -0.02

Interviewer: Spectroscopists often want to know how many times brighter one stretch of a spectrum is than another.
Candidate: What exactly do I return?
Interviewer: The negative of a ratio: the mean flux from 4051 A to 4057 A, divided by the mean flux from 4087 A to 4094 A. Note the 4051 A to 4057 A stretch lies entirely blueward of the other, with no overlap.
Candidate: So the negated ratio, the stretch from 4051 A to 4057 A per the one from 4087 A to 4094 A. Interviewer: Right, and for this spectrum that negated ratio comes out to -0.89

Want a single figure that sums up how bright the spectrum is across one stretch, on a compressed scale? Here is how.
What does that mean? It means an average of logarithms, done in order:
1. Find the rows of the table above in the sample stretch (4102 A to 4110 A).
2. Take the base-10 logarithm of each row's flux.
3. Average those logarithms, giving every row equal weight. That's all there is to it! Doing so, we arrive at 0.61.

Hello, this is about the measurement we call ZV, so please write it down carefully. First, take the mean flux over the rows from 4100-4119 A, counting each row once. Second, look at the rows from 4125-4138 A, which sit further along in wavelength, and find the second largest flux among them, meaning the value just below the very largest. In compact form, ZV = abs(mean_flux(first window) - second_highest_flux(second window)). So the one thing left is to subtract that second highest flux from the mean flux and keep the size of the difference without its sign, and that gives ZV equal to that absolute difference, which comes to 0.30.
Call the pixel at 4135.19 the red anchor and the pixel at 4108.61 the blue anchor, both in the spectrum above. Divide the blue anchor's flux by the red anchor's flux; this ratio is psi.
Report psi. 1.0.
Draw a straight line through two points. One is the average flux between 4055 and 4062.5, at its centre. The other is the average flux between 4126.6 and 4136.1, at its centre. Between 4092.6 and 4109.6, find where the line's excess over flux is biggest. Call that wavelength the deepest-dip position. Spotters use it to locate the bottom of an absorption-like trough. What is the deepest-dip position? 4102.94 A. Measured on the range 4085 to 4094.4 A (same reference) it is 4089.74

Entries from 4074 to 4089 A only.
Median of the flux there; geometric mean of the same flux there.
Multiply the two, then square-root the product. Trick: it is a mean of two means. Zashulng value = 5.30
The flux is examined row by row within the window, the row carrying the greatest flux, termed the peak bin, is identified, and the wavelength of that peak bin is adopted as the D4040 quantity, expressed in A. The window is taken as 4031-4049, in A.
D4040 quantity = 4033.62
